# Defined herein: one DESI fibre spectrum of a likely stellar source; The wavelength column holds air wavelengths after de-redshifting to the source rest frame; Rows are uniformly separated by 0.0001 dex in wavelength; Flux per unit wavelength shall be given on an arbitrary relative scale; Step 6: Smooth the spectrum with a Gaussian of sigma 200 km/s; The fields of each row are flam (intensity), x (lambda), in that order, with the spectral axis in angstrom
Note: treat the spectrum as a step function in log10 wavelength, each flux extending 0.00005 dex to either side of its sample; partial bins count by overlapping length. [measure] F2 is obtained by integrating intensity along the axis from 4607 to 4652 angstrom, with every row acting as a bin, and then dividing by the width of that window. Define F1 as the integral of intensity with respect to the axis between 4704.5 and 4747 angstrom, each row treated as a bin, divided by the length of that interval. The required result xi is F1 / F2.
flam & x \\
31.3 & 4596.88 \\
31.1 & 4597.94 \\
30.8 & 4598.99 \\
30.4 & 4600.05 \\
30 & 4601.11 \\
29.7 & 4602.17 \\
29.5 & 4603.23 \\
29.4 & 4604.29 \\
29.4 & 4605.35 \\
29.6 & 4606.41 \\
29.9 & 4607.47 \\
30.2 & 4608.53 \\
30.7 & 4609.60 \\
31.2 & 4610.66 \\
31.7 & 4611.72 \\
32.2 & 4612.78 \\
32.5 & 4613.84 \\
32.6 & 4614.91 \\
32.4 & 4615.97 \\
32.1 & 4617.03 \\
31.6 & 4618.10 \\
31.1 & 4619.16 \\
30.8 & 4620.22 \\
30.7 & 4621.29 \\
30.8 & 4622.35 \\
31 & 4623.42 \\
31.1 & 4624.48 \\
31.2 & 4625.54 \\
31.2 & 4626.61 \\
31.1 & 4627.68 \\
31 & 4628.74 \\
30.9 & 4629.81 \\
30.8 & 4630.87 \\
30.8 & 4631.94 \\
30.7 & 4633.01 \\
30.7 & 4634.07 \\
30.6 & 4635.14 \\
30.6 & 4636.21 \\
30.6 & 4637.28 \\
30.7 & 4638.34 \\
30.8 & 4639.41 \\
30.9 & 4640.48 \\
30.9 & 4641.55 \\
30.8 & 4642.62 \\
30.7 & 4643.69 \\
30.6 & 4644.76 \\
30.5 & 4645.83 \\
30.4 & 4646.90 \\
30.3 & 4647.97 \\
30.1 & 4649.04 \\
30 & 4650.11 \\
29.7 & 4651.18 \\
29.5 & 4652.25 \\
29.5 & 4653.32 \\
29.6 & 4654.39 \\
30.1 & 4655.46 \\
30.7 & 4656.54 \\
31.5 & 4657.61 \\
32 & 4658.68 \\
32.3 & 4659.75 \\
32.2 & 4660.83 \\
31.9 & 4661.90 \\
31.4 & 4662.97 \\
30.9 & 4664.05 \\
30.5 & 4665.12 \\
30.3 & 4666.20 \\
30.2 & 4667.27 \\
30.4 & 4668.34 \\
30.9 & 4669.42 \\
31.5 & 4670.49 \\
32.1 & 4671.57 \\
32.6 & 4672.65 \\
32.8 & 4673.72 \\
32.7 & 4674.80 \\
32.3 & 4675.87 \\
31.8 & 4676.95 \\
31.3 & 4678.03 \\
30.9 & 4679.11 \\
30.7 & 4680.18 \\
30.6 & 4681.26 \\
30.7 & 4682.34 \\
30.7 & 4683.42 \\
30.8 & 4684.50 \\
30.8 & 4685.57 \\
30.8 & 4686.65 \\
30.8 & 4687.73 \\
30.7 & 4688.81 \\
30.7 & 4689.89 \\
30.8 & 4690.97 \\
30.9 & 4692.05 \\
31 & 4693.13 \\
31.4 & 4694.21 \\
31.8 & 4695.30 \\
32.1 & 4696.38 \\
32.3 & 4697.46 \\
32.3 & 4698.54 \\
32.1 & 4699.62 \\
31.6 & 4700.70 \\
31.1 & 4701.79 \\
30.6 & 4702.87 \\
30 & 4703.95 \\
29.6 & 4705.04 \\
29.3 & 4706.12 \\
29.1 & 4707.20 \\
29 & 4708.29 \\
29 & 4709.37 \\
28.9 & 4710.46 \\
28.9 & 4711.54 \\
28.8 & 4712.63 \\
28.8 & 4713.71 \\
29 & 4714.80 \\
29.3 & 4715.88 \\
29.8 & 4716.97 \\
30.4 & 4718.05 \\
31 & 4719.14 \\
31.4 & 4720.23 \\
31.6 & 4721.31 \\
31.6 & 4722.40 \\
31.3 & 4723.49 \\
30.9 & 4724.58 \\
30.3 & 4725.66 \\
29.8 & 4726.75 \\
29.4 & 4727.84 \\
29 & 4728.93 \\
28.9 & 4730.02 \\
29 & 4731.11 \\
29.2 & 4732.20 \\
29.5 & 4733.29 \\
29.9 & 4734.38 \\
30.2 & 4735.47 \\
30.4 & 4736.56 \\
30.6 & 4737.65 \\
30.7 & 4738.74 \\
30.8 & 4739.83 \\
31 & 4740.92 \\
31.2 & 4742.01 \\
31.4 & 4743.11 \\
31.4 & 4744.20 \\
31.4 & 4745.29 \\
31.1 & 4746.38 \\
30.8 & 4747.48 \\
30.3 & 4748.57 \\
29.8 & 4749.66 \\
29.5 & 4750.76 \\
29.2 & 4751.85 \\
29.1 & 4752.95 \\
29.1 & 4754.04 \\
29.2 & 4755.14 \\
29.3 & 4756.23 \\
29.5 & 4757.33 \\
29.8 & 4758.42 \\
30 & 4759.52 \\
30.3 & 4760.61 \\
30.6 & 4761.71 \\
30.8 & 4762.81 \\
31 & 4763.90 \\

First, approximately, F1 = 30.1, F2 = 30.9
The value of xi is 0.97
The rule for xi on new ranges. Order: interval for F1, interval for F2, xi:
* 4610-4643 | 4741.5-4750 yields 1.01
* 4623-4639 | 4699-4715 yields 1.04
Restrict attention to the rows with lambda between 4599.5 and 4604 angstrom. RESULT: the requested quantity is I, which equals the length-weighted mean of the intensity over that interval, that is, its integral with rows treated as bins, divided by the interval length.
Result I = 29.9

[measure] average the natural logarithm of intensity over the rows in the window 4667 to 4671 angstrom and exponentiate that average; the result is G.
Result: 30.7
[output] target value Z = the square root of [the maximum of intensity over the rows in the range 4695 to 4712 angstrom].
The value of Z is 5.683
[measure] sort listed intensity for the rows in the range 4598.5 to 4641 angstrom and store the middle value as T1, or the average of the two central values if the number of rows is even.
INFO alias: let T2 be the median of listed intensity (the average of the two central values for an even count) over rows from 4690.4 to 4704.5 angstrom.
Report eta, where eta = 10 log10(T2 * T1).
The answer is 29.9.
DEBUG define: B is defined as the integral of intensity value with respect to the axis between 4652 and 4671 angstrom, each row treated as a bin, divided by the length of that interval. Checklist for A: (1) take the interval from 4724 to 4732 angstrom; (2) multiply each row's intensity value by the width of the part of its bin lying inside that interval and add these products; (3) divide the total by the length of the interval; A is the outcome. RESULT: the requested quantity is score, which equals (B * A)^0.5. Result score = 30.2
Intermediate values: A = 29.6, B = 30.9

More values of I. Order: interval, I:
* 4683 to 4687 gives 30.8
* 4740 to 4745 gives 31.2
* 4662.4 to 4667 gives 30.8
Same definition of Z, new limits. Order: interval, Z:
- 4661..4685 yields 5.727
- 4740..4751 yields 5.604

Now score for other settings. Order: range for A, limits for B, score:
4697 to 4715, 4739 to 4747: 30.6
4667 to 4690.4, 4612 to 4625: 31.4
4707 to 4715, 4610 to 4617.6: 30.4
